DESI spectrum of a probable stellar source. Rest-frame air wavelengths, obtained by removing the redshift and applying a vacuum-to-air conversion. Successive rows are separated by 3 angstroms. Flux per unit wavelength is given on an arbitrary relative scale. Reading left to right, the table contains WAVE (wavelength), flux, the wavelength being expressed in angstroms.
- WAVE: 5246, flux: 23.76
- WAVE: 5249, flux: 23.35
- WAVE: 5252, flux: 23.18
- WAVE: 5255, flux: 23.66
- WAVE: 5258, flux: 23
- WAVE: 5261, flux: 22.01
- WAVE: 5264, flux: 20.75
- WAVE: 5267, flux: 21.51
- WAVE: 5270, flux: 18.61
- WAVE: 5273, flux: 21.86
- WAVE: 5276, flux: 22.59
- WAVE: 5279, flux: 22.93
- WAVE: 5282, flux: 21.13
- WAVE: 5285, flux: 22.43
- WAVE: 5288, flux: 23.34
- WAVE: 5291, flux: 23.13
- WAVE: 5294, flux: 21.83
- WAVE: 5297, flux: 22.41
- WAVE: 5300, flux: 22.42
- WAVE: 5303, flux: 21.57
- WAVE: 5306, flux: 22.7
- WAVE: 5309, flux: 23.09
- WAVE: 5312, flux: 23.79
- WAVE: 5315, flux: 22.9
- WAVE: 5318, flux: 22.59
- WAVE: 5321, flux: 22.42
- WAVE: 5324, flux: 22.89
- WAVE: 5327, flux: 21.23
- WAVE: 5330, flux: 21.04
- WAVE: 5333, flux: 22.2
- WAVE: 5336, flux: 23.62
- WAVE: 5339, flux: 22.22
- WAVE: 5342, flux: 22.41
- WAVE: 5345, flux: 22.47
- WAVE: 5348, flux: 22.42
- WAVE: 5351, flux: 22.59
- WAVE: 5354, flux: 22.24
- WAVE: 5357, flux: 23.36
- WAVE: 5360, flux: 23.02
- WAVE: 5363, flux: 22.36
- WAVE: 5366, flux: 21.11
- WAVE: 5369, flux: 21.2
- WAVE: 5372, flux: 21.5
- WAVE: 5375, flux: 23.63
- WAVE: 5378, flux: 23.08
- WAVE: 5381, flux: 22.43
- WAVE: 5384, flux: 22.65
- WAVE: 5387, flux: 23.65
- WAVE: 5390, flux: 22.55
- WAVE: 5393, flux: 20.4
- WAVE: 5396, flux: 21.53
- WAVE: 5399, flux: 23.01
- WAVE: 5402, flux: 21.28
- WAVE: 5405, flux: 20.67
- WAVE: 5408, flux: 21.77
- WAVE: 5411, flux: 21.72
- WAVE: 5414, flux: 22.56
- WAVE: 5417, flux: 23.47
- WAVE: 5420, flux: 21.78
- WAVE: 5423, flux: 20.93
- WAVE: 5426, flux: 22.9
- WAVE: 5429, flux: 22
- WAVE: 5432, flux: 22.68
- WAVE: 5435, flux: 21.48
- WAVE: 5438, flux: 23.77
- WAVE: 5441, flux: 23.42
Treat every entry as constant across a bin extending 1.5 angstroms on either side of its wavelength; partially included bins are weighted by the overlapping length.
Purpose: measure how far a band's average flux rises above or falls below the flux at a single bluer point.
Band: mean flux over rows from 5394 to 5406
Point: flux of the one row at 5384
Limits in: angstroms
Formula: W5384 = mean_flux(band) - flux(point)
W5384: -1.0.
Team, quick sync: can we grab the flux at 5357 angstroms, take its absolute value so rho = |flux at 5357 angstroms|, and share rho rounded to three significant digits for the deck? 23.4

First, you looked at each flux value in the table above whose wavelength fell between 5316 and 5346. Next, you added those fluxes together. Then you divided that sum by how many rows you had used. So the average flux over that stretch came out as 22.3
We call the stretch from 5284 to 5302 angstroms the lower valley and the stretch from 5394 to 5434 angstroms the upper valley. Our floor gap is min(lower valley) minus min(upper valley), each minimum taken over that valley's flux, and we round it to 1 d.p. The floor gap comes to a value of 1.2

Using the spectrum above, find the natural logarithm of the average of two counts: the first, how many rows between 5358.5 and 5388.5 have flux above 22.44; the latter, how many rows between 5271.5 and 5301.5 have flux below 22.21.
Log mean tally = 1.4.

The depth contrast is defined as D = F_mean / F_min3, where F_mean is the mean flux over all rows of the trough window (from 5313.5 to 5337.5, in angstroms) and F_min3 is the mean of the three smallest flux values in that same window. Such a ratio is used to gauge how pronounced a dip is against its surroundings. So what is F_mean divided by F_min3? 1.04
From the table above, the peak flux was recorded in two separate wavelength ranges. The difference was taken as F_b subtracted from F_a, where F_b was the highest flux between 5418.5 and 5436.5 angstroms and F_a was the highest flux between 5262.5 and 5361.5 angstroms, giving 0.89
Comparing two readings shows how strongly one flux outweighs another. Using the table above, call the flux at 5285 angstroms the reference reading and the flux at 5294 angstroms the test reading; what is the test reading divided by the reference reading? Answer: 0.97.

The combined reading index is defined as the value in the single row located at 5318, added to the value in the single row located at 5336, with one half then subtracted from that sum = 45.7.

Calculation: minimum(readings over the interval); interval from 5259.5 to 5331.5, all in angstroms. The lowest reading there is 18.61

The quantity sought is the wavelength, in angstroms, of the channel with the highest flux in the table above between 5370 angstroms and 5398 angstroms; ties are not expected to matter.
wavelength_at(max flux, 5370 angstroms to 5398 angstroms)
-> 5387 angstroms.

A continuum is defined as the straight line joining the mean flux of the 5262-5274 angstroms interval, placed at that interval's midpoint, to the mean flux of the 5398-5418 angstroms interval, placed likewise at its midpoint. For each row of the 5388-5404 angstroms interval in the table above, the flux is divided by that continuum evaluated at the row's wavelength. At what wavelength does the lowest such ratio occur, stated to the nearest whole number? 5393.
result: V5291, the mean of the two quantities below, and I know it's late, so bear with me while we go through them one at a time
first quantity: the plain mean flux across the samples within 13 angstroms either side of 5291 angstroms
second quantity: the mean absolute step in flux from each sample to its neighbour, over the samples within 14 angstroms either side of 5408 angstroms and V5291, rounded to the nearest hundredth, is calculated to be 11.70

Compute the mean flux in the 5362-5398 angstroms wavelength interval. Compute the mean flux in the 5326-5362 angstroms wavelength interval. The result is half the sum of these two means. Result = 22.3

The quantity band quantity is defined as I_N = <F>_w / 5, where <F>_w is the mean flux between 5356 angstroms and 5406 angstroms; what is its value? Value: 4.44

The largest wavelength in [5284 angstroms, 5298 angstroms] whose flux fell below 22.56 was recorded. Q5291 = 5297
